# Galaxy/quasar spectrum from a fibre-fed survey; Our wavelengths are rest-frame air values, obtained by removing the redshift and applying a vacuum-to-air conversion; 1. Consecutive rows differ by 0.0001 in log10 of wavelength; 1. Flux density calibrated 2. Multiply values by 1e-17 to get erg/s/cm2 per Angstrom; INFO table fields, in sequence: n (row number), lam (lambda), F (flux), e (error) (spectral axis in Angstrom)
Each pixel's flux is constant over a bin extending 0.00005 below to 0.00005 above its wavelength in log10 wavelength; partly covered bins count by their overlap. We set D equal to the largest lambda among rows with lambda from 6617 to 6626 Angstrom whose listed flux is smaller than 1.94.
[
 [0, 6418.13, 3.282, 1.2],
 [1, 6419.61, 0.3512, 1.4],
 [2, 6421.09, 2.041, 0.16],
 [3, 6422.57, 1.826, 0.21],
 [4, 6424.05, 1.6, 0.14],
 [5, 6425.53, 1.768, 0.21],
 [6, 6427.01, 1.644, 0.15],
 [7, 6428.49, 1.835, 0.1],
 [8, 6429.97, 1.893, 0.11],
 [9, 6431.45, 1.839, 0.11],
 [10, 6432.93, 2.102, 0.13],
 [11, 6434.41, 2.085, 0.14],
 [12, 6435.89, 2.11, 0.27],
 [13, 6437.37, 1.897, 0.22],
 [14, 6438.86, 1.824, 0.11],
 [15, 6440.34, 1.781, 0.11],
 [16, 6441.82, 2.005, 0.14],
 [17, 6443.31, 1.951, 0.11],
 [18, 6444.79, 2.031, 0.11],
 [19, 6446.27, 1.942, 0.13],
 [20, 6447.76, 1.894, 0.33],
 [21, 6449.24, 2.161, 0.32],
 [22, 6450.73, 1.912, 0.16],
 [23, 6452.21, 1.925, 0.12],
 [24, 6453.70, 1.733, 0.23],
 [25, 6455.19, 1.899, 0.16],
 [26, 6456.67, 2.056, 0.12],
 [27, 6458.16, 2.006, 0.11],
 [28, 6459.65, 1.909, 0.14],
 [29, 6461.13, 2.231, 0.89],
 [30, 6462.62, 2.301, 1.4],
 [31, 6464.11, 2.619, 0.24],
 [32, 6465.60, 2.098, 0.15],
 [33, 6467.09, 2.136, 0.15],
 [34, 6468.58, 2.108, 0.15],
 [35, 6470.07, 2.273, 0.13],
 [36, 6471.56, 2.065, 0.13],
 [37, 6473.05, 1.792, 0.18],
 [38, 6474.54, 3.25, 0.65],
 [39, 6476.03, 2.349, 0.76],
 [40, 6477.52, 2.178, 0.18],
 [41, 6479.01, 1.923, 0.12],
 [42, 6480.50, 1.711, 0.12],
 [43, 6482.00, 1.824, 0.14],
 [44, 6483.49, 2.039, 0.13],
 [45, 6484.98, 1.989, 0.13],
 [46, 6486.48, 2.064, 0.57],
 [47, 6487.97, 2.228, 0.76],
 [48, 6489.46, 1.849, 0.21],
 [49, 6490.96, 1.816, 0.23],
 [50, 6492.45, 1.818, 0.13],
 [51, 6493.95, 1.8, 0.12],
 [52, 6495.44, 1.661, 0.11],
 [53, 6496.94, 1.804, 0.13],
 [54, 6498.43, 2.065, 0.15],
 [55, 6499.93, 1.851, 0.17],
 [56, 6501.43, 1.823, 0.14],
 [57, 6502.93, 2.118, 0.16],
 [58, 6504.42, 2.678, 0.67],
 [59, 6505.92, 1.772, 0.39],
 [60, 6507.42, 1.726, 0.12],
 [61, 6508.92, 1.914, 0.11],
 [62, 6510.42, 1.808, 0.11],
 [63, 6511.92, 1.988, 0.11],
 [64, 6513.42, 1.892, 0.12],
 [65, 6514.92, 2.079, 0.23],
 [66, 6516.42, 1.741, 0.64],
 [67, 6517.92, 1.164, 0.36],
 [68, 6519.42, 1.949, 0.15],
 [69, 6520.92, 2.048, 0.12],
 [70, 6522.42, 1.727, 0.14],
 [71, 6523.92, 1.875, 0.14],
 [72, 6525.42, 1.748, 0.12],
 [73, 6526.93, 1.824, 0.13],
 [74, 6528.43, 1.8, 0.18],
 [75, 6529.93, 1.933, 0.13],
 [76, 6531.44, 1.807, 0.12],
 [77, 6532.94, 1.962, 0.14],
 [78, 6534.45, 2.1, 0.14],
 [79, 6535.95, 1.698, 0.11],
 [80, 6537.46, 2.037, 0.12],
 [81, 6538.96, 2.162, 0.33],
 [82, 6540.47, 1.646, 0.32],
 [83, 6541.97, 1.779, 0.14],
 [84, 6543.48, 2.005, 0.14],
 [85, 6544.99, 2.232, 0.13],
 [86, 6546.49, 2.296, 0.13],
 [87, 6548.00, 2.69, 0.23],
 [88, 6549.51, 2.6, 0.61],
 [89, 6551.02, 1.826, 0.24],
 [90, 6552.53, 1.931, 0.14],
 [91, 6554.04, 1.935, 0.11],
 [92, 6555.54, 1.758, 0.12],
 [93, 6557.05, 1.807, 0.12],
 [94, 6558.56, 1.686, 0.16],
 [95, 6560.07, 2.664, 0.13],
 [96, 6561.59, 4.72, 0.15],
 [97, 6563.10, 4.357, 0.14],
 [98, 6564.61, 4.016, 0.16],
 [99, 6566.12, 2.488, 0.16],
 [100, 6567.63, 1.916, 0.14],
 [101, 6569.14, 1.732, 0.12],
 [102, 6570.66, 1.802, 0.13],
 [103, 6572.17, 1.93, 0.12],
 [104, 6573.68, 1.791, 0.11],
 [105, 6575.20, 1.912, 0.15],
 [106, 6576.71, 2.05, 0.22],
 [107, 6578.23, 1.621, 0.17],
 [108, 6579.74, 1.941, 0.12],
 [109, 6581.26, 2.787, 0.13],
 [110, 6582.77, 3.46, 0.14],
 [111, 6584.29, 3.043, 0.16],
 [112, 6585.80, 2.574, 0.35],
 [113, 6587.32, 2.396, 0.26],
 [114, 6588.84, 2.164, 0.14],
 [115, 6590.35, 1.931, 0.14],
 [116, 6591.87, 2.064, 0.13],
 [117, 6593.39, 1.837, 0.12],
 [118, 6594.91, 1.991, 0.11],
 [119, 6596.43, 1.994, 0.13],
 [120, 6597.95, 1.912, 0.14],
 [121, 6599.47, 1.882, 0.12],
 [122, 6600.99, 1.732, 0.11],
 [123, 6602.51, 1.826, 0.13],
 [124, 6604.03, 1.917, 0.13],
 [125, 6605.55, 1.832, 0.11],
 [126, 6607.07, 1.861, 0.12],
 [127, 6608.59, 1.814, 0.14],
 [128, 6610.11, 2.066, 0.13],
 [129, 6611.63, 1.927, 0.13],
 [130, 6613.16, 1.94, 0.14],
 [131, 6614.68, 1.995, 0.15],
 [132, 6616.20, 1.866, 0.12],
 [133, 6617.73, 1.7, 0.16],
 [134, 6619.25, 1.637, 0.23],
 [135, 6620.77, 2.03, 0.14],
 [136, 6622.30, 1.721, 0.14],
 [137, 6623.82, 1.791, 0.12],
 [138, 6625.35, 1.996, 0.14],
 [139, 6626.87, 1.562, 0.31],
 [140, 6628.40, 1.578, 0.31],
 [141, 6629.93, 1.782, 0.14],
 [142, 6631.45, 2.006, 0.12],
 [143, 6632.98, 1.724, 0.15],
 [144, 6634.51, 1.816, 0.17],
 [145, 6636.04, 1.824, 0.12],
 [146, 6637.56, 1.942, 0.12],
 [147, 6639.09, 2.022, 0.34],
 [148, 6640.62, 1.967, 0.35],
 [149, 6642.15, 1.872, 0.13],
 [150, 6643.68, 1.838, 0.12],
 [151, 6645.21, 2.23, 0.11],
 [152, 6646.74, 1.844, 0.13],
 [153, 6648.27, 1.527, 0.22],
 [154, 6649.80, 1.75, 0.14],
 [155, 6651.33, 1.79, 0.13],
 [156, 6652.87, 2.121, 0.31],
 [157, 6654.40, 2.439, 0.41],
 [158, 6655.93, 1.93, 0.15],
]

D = 6623.82 Angstrom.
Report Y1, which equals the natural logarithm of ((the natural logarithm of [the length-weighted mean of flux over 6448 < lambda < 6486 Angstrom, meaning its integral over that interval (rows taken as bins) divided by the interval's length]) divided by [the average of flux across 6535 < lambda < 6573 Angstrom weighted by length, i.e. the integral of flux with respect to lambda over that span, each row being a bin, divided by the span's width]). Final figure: -1.14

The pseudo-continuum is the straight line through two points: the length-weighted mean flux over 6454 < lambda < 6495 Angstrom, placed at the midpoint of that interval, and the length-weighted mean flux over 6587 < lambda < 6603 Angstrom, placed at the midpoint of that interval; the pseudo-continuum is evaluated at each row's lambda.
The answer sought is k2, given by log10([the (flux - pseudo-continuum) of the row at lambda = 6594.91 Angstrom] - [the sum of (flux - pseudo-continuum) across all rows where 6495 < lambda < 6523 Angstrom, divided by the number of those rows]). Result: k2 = -0.73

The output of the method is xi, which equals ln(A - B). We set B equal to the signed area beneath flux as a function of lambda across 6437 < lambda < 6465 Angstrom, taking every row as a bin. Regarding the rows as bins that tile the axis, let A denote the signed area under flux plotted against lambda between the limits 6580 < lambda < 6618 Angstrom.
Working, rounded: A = 80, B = 56.2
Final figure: 3.17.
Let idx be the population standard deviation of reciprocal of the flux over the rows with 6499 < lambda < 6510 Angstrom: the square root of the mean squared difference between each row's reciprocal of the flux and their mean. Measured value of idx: 0.066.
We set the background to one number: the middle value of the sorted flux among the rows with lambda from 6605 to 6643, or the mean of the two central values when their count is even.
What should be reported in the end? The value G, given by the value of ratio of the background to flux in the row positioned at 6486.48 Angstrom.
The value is 0.90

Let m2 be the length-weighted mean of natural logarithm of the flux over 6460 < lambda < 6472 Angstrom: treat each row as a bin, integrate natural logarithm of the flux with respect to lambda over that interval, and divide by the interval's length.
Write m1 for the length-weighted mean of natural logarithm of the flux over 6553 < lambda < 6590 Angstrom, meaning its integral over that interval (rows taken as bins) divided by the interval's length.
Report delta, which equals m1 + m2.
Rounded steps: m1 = 0.84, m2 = 0.80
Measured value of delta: 1.63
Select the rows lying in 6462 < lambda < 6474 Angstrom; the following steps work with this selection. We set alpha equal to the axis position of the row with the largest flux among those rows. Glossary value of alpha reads 6464.11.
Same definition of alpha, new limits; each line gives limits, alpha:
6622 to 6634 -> 6631.45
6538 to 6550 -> 6548.00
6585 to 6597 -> 6585.80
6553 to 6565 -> 6561.59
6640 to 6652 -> 6645.21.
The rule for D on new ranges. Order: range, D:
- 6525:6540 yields 6535.95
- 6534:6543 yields 6541.97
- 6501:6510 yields 6508.92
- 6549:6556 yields 6555.54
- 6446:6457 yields 6455.19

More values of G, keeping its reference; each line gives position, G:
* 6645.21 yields 0.83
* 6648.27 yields 1.22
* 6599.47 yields 0.99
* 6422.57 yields 1.02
